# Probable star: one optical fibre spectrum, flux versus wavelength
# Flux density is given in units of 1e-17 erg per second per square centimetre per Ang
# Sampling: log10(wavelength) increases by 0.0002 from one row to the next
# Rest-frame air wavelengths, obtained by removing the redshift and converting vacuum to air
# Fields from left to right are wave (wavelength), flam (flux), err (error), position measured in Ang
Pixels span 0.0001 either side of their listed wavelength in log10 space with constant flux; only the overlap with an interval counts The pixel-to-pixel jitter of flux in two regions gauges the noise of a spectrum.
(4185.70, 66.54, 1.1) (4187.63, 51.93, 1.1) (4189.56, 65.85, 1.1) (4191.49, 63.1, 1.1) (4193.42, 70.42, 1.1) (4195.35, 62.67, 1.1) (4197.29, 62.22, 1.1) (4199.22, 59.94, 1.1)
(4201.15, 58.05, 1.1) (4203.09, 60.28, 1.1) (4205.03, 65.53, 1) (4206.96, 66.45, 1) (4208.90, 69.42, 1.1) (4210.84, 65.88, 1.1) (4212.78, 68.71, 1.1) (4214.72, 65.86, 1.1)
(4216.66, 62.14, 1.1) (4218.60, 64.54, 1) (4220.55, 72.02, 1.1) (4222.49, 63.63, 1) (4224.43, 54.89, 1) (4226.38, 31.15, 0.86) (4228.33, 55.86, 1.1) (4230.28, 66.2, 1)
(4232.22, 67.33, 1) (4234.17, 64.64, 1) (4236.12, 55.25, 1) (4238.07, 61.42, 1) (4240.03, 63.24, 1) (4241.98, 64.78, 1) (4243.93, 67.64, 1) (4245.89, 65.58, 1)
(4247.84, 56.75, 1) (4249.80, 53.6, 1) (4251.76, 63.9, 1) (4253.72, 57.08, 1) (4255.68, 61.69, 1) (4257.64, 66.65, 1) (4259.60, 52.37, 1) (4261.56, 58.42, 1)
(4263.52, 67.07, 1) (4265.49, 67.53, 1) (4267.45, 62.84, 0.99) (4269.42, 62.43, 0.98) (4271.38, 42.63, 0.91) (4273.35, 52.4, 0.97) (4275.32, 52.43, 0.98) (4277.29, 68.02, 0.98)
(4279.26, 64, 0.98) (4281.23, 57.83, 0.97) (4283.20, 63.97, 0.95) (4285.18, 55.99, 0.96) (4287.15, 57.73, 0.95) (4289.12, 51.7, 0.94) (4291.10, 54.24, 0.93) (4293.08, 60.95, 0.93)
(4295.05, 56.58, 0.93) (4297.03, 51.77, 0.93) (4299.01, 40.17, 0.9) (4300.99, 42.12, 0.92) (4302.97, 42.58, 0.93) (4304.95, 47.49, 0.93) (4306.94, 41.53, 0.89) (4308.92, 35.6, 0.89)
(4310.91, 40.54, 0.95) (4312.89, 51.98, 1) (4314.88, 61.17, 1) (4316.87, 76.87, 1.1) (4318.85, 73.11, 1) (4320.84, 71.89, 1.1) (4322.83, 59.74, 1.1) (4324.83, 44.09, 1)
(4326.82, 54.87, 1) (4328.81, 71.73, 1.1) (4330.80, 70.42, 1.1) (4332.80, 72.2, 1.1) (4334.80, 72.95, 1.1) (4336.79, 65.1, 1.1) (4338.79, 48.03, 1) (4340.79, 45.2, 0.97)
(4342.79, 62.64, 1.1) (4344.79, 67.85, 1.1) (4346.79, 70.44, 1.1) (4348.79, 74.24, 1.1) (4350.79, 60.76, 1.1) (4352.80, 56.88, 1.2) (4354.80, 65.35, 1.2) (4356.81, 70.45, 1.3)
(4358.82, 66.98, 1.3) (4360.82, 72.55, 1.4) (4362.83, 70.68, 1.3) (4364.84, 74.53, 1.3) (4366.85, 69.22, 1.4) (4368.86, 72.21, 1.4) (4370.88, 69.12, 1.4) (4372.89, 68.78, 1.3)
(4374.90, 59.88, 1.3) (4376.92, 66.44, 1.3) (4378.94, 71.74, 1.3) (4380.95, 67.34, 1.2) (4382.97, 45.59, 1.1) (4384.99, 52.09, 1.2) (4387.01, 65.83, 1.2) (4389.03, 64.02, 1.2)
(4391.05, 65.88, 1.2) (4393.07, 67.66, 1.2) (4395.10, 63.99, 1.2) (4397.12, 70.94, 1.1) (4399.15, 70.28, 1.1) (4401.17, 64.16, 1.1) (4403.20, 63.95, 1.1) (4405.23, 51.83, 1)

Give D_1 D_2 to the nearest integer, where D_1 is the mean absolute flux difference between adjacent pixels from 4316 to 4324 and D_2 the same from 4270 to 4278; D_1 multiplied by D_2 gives 48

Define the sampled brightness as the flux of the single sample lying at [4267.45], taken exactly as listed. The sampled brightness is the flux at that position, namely 62.84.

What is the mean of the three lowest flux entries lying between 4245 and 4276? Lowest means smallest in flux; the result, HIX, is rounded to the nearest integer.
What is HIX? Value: 49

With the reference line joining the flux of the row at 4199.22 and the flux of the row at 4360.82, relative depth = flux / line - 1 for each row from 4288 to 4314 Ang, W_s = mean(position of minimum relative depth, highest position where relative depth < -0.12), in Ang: 4310.9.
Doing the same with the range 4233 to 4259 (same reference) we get 4249.8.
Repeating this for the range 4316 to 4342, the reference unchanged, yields 4332.8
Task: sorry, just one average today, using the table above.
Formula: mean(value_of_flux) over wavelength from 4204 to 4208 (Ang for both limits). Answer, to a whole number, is 66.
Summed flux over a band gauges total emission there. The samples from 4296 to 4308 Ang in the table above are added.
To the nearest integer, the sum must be 266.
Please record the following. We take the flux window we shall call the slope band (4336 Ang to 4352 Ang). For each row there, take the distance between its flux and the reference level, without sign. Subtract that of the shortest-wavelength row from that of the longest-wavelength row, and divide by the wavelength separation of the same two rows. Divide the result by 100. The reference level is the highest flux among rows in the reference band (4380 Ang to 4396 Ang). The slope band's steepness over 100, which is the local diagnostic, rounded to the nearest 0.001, 0.003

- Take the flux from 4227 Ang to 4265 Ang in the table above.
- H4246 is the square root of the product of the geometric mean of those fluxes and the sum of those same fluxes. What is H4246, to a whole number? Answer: 268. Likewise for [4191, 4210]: 202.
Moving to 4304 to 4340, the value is 246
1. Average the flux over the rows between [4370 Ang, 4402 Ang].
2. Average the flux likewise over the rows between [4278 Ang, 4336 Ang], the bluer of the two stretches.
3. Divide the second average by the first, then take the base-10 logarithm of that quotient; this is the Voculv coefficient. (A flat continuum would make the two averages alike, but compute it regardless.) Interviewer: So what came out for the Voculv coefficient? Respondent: -0.06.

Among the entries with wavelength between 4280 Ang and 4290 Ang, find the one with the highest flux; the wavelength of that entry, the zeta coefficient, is 4283.20 Ang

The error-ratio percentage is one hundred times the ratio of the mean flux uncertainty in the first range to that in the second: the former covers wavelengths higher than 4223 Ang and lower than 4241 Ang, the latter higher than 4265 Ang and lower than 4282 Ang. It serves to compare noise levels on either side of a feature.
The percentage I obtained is 102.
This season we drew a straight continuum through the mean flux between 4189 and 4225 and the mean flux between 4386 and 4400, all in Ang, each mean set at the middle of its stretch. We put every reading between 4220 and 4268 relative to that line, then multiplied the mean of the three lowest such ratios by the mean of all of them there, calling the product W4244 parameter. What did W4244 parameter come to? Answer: 0.66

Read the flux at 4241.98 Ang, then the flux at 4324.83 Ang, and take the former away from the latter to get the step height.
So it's -21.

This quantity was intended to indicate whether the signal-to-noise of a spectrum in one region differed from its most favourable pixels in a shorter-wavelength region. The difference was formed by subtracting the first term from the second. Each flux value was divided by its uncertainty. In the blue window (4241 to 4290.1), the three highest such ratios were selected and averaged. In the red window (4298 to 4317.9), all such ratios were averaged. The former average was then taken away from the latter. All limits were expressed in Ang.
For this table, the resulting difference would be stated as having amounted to -18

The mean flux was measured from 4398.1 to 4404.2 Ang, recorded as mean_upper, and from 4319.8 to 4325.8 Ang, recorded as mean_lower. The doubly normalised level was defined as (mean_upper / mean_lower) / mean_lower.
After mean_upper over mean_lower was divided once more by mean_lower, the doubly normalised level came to 0.019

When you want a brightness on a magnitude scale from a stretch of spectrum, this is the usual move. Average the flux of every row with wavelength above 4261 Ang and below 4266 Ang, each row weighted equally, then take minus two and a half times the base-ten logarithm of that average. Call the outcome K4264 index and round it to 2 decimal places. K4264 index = -4.52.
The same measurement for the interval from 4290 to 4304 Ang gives -4.24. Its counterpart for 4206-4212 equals -4.57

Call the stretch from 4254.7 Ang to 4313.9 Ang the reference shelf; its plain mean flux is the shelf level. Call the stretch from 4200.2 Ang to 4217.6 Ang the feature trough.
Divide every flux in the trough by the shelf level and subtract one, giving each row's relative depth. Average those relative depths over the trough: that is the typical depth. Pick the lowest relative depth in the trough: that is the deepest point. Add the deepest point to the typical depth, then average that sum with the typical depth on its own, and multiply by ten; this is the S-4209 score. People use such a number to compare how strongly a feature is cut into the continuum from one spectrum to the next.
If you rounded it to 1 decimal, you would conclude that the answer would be 2.2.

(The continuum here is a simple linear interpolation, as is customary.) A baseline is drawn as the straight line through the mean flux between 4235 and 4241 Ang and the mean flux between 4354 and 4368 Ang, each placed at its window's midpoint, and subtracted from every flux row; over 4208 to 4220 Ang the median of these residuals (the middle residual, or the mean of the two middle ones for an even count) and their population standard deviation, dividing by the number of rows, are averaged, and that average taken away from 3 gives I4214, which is -2.3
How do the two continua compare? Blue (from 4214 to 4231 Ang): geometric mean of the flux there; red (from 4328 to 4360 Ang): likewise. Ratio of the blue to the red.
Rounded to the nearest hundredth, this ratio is 0.90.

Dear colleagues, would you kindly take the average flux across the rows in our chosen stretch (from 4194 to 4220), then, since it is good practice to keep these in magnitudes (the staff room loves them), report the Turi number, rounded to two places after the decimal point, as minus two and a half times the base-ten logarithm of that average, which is -4.52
